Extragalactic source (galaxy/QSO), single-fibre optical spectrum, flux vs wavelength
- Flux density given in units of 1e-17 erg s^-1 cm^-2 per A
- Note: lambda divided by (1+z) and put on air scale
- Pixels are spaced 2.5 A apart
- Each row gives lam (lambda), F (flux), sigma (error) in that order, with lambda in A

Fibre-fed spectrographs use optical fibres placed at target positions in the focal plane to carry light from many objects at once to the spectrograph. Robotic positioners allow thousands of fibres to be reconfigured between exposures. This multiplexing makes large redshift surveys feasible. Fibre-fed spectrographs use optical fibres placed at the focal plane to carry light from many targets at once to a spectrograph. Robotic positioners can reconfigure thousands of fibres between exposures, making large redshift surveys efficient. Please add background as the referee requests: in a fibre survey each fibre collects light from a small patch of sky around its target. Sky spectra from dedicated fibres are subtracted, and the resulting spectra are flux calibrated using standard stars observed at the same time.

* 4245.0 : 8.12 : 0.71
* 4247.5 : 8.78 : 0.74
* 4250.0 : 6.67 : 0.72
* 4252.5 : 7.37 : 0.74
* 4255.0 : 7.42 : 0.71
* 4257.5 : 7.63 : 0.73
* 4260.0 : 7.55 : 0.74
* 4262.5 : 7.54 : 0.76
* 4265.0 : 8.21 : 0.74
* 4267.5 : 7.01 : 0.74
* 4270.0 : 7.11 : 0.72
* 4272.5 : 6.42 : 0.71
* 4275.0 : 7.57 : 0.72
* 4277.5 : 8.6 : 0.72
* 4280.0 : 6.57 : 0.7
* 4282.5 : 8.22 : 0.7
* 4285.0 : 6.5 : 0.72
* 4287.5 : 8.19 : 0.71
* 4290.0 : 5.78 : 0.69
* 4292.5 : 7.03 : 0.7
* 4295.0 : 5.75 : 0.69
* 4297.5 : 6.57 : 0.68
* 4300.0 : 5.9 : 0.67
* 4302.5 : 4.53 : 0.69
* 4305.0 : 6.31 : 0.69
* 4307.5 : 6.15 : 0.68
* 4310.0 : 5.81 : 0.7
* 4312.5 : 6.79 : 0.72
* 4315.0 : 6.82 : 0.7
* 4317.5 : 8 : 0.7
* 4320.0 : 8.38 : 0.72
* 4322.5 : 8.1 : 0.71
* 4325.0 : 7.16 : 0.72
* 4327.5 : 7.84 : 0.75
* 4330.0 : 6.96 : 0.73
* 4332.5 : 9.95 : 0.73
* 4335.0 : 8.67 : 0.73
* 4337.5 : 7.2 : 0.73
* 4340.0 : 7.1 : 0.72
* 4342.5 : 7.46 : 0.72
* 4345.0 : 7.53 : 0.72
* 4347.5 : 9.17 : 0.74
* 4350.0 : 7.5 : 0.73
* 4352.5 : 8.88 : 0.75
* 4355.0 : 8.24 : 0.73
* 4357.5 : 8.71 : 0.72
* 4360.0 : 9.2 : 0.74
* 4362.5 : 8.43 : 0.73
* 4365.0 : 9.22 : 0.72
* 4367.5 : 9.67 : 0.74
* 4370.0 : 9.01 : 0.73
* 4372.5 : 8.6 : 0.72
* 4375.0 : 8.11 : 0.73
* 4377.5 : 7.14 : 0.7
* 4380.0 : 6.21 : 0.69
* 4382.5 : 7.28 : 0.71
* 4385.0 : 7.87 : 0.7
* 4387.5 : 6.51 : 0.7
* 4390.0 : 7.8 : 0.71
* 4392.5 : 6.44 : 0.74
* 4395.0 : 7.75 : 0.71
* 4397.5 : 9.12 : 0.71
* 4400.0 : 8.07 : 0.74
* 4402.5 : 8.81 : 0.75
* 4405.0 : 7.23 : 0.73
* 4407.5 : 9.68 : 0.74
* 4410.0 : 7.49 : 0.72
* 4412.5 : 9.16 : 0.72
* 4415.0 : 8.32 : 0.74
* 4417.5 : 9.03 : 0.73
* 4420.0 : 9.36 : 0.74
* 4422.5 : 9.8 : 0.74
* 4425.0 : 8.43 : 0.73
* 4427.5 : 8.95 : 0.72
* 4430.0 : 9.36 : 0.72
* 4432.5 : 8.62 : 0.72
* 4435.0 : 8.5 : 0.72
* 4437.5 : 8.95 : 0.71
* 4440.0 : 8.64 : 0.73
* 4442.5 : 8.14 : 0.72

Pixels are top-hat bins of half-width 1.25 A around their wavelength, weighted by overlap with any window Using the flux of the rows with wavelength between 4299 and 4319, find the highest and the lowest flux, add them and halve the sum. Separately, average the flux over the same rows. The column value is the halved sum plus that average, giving 12.6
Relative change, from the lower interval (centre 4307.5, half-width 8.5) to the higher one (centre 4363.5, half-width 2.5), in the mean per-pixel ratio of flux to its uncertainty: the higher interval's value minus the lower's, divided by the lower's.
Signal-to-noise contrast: 0.40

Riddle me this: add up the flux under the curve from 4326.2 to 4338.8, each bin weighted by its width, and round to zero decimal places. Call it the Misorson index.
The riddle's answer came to 102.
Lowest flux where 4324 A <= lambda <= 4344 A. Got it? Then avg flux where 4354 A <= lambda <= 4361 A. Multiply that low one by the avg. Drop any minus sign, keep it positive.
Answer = 61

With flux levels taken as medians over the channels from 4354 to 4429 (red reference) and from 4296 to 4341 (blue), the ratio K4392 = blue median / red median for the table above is 0.83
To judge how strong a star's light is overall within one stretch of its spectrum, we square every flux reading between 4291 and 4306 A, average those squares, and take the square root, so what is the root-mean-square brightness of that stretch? 6.1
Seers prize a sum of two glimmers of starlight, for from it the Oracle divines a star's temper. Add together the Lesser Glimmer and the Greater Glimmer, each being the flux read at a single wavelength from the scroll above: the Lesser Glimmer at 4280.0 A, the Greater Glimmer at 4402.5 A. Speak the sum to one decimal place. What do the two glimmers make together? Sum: 15.4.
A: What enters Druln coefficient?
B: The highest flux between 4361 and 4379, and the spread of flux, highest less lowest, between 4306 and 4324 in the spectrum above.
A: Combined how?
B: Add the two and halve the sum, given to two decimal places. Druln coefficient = 6.12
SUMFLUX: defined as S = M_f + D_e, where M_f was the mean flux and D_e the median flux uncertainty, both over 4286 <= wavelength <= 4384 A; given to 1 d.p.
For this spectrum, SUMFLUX 8.3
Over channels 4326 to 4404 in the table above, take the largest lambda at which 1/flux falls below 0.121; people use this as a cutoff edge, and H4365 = 4402.5 A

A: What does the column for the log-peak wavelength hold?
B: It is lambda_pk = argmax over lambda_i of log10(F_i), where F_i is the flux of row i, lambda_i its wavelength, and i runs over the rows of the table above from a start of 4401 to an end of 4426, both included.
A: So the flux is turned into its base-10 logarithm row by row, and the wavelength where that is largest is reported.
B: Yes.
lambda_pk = 4422.5 A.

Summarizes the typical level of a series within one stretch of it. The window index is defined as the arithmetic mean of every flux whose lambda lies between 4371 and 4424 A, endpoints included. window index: 8.1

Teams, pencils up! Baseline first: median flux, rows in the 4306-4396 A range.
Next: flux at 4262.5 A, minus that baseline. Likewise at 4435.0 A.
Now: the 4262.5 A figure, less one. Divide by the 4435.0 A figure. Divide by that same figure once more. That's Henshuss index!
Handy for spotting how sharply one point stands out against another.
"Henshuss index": -2.8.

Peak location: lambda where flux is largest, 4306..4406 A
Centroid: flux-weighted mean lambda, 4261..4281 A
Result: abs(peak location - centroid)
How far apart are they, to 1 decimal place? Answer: 61.3 A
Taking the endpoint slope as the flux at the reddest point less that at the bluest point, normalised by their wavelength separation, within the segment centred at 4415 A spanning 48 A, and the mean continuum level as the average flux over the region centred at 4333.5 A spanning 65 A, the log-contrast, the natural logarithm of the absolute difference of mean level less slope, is 2.03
